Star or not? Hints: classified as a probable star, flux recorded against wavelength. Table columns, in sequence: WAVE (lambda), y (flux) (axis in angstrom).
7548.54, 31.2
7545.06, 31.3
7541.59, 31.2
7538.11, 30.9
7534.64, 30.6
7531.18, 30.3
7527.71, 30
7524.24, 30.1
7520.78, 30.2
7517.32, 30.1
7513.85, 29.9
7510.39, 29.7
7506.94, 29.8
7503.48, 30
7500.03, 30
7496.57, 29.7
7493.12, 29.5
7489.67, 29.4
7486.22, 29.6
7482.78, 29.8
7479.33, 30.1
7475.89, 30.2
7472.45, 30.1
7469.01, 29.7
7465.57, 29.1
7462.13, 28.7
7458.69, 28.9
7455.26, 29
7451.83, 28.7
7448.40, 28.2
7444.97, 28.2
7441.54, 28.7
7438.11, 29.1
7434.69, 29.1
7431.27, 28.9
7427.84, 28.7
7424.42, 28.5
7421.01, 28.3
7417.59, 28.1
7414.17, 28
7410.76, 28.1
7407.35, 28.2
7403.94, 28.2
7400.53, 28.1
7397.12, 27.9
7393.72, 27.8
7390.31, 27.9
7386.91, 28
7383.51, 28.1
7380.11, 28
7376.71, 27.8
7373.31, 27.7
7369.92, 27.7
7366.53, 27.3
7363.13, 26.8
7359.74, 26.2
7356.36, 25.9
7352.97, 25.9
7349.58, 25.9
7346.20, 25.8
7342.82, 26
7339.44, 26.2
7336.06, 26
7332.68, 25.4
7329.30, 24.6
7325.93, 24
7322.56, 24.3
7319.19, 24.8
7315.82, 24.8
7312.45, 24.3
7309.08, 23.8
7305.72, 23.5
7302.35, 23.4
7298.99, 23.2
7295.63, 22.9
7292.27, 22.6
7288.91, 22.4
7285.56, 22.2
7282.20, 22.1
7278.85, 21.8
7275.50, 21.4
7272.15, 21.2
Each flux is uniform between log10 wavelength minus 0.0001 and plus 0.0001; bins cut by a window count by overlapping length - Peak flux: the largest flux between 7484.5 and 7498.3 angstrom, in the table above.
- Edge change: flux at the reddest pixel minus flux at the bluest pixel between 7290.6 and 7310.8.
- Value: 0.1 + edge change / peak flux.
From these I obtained 0.140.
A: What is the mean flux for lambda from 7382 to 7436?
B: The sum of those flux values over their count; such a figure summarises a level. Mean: 28.2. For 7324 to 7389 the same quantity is 26.5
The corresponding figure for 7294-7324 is 23.9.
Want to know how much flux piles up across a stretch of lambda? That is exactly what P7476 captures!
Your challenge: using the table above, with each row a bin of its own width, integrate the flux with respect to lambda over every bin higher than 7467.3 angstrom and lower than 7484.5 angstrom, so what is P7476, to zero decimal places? 516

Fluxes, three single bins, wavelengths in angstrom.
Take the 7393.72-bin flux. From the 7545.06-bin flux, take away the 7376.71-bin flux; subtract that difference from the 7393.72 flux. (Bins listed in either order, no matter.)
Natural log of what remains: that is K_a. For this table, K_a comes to 3.19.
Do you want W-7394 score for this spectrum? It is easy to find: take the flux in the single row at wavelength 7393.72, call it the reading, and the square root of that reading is 5.27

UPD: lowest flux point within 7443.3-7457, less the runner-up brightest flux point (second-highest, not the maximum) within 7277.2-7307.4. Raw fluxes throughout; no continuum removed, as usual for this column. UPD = 4.8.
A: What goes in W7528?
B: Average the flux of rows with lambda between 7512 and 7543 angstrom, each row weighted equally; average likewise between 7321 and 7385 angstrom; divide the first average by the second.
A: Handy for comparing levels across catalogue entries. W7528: 1.15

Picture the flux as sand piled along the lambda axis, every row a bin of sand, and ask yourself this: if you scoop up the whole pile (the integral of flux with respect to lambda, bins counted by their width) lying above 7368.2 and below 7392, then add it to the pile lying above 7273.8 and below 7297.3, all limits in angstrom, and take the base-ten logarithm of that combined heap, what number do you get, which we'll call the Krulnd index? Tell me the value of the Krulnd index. 3.07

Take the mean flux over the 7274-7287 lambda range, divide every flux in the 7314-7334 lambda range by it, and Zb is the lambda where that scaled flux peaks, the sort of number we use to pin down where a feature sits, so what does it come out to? 7332.68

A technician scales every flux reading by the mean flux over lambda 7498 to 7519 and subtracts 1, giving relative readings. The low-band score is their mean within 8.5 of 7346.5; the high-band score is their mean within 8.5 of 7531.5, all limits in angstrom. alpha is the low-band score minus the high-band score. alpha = -0.15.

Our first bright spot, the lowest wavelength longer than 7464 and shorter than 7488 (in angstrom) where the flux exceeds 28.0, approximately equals 7465.57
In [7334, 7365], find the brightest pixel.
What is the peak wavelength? 7363.13 angstrom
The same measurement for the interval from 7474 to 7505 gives 7475.89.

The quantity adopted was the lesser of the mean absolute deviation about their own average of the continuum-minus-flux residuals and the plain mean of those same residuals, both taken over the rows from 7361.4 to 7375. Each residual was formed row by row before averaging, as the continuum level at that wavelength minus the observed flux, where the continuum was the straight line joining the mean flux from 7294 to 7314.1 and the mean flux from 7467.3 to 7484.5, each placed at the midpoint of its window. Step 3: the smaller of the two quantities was -1.4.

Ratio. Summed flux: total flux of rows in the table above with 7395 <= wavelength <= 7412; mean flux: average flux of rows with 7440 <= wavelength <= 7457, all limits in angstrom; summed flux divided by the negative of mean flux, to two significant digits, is -4.9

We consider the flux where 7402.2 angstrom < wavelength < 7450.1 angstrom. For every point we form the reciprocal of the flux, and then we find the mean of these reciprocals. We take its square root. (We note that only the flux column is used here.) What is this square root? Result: 0.187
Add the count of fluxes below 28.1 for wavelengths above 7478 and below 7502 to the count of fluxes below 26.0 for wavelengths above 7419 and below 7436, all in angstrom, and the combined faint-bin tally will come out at 0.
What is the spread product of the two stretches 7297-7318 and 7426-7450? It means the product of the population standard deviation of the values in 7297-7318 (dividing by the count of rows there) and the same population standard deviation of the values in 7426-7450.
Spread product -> 0.19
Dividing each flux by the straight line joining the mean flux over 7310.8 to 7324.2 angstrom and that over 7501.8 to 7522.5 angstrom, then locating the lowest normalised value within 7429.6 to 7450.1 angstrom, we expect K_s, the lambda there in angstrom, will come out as 7448.40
